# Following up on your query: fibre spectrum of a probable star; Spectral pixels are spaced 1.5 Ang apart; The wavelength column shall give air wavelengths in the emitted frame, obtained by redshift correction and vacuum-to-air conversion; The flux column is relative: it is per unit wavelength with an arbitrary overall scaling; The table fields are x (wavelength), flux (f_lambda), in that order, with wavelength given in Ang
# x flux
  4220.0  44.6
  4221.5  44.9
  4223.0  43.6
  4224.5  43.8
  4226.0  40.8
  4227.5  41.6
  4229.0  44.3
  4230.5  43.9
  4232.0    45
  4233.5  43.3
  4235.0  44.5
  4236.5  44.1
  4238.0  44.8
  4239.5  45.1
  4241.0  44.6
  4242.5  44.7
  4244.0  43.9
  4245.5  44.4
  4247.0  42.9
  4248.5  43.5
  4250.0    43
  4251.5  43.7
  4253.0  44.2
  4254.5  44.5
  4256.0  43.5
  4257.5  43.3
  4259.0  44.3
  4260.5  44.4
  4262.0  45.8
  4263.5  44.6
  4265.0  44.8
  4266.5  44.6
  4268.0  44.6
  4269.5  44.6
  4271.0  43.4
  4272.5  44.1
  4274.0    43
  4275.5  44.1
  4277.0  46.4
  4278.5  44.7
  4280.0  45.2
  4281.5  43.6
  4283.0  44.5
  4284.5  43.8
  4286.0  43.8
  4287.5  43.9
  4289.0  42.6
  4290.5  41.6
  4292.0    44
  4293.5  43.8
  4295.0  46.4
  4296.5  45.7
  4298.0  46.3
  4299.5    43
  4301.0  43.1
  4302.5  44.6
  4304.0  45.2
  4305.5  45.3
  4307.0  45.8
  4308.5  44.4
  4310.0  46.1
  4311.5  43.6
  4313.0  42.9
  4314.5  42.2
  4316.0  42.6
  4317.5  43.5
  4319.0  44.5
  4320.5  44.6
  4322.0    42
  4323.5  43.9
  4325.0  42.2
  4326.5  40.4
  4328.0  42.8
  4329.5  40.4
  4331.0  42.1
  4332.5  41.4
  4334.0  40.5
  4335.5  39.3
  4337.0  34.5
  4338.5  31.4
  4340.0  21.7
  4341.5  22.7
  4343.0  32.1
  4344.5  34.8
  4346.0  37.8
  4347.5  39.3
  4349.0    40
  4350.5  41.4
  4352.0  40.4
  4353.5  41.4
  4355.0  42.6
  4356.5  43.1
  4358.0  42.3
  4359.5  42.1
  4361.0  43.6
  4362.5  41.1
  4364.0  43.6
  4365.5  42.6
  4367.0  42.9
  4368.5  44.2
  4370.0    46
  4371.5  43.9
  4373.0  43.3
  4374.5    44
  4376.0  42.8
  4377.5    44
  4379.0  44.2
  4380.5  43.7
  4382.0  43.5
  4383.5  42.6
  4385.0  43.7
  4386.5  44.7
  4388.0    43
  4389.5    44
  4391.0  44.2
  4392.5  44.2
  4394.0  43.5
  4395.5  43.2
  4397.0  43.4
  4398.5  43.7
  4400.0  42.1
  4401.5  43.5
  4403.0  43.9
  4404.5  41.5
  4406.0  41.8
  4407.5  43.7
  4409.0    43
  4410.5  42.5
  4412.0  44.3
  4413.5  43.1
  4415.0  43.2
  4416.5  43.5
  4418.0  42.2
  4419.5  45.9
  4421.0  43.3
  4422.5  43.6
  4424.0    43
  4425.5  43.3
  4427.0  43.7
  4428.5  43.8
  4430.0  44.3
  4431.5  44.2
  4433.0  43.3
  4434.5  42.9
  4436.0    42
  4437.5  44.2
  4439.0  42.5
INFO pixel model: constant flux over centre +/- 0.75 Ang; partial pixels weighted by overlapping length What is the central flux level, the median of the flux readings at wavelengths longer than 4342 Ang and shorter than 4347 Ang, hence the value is 34.8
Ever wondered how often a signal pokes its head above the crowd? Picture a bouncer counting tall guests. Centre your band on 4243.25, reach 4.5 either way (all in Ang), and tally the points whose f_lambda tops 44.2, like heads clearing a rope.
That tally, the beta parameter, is 4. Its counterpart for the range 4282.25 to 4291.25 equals 1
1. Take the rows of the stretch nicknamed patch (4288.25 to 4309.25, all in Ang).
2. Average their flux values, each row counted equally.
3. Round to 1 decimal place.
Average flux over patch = 44.4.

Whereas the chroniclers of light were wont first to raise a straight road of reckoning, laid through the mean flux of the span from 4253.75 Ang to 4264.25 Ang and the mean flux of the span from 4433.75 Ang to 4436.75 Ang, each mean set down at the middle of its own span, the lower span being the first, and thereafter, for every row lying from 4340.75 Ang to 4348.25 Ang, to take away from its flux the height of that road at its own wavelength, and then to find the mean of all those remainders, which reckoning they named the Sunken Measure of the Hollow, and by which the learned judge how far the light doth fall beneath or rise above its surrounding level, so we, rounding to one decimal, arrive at -10.1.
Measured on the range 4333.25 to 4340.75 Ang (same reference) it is -10.0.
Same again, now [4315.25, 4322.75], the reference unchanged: -0.3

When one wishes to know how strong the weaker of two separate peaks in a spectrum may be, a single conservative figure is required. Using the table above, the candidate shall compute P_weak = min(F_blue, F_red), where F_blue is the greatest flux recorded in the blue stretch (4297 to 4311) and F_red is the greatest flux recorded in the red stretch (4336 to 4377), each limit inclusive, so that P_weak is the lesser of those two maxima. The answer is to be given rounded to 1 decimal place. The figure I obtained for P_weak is 46.0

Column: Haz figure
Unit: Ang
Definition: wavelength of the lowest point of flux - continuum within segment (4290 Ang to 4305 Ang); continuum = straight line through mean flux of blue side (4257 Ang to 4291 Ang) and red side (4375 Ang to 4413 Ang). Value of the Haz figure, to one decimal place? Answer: 4290.5 Ang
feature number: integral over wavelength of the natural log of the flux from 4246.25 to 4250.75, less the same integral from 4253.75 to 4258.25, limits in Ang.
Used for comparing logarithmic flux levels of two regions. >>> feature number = -0.07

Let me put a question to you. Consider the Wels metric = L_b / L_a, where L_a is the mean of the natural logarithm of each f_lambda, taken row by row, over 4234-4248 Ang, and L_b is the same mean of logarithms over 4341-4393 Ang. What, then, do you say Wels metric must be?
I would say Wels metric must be 0.98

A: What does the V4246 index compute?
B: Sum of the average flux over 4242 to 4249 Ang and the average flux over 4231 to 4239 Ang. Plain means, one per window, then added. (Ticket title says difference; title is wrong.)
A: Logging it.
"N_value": 88.2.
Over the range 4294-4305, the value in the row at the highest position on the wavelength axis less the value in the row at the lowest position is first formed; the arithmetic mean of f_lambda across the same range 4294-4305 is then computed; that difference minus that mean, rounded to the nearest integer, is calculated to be -46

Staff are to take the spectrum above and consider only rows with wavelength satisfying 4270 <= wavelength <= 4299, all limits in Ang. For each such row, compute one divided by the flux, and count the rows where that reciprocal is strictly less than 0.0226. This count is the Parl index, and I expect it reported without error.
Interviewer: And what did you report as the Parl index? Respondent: 7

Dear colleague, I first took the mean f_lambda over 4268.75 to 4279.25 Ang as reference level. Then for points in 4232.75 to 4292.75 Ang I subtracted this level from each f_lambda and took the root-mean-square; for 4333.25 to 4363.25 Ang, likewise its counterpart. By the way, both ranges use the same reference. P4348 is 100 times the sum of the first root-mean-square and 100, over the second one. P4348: 1105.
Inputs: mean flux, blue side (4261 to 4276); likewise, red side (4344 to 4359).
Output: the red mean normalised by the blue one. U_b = 0.91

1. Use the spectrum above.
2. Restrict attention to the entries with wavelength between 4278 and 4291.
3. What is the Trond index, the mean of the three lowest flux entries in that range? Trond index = 42.6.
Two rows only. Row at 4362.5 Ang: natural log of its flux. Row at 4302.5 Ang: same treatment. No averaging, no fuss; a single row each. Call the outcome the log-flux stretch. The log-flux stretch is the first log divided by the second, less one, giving -0.022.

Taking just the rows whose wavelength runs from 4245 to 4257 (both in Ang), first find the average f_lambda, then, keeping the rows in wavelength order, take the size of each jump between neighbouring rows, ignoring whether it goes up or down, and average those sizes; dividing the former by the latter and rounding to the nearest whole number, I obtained 60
